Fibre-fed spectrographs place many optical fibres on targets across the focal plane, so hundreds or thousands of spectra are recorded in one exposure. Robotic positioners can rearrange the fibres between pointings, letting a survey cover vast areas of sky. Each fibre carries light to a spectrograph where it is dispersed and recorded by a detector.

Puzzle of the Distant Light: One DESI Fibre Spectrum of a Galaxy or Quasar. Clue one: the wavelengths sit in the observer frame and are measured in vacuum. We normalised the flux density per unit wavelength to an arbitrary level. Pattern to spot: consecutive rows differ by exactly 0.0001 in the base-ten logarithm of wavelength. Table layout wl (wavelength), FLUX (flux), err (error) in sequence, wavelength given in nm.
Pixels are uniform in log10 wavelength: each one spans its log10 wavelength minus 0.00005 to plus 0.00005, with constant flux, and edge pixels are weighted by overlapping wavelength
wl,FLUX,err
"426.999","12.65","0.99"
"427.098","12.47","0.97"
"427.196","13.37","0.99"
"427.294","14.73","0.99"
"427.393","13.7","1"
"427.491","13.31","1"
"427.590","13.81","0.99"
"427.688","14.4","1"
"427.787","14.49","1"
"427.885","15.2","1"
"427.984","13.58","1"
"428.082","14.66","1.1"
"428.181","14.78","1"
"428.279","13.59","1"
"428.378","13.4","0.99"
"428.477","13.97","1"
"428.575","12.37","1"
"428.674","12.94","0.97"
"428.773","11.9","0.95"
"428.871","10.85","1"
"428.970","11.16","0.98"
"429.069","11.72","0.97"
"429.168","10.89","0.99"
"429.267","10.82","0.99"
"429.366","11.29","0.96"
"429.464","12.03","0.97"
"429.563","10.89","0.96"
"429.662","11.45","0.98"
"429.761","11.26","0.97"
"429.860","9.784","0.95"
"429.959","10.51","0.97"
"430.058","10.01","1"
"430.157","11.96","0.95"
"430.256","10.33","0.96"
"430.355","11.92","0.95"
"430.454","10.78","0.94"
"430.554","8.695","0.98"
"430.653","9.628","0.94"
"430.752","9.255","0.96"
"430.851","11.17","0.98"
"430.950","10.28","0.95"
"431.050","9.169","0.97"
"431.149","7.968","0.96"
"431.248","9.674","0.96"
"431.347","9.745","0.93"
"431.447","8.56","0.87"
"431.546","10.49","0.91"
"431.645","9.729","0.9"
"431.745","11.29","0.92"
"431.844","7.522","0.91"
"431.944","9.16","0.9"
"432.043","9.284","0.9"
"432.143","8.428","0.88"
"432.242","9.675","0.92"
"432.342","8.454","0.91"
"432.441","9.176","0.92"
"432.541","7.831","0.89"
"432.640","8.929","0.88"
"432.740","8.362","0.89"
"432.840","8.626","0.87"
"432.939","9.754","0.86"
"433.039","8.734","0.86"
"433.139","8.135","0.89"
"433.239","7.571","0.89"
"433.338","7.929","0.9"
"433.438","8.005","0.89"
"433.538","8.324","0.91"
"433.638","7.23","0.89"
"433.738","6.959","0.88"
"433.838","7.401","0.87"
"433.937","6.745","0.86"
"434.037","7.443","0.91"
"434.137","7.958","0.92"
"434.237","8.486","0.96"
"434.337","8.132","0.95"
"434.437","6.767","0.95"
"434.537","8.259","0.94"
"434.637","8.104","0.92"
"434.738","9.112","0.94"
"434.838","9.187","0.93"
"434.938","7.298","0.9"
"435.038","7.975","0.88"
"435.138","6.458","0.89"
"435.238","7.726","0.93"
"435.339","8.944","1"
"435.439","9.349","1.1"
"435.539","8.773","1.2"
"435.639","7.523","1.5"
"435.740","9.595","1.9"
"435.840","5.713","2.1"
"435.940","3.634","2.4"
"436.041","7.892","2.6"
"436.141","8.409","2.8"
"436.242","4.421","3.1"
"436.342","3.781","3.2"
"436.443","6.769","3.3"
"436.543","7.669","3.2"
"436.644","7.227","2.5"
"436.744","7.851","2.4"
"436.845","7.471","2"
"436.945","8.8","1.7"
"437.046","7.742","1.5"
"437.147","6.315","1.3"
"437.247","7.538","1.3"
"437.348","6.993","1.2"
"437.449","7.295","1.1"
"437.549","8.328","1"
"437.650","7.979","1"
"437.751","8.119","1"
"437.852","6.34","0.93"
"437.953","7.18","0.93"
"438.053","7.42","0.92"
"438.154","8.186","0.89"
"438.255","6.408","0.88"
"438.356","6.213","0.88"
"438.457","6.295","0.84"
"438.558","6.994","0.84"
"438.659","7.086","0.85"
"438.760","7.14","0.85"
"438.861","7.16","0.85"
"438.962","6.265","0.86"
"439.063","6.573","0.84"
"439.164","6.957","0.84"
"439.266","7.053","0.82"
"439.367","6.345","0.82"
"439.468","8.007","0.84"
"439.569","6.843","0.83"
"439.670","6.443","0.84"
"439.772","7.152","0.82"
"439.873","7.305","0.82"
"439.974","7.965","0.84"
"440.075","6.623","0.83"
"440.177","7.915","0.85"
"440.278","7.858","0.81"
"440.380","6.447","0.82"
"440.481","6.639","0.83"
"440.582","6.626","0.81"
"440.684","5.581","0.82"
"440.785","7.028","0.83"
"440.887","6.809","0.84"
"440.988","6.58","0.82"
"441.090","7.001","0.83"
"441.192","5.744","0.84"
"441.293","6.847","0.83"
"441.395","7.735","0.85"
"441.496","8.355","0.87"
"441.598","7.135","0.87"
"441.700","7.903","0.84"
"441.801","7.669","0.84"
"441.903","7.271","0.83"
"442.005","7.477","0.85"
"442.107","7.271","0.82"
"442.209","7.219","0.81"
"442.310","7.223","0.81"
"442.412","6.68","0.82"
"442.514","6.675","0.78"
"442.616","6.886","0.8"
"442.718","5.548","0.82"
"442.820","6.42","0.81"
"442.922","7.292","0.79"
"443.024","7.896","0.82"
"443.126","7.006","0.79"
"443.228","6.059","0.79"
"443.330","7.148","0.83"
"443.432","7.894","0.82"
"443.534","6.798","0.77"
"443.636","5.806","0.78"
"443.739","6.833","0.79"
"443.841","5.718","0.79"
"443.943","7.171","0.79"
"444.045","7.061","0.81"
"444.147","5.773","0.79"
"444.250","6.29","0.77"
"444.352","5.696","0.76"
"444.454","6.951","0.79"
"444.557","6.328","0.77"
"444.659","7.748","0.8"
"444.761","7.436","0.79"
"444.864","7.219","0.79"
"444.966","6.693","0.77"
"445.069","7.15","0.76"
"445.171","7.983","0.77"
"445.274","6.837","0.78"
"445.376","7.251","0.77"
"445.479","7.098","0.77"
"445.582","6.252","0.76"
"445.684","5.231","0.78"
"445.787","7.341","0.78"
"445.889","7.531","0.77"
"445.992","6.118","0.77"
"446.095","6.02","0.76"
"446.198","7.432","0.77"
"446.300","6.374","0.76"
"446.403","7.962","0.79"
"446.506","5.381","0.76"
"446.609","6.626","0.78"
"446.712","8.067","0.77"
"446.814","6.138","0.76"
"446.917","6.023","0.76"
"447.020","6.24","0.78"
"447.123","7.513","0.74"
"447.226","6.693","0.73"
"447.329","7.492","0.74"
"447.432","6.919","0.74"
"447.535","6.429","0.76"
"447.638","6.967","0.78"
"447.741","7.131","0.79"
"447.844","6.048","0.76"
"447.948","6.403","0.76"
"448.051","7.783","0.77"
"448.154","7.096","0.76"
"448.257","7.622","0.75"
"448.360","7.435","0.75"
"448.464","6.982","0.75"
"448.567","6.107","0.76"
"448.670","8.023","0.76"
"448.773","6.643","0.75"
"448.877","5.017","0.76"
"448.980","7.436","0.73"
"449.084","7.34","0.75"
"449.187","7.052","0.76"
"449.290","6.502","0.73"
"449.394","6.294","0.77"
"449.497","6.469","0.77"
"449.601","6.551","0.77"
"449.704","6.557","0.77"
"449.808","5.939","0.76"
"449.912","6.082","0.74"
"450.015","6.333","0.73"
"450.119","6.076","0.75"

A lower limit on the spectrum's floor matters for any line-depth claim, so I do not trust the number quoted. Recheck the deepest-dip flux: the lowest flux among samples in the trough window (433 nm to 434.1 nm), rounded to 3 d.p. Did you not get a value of 6.745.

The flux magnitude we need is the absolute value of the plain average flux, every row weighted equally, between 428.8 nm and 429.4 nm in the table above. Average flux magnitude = 11.1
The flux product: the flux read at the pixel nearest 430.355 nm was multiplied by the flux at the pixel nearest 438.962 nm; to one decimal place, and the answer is 74.7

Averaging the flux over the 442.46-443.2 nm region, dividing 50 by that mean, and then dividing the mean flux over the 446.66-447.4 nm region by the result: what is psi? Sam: 0.94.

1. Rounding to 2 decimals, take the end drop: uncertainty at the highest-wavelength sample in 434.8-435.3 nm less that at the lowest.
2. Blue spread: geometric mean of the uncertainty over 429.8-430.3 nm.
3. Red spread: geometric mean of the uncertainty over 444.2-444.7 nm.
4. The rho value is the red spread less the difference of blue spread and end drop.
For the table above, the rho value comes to -0.19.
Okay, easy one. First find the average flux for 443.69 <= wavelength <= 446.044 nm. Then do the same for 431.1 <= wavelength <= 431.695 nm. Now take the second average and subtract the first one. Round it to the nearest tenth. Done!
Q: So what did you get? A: 2.6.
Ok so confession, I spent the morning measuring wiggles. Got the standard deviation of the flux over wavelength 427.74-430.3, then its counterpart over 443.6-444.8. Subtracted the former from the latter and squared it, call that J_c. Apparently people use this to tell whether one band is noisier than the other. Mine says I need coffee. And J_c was 0.76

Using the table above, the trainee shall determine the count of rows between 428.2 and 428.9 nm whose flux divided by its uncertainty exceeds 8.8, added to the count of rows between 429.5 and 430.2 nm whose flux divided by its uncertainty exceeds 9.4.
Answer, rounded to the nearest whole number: 14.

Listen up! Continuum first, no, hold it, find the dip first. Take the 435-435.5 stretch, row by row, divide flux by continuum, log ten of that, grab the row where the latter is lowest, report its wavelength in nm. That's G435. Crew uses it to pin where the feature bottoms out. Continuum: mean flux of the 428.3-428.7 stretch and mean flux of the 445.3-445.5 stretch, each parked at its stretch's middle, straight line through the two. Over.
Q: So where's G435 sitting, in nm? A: 435.138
